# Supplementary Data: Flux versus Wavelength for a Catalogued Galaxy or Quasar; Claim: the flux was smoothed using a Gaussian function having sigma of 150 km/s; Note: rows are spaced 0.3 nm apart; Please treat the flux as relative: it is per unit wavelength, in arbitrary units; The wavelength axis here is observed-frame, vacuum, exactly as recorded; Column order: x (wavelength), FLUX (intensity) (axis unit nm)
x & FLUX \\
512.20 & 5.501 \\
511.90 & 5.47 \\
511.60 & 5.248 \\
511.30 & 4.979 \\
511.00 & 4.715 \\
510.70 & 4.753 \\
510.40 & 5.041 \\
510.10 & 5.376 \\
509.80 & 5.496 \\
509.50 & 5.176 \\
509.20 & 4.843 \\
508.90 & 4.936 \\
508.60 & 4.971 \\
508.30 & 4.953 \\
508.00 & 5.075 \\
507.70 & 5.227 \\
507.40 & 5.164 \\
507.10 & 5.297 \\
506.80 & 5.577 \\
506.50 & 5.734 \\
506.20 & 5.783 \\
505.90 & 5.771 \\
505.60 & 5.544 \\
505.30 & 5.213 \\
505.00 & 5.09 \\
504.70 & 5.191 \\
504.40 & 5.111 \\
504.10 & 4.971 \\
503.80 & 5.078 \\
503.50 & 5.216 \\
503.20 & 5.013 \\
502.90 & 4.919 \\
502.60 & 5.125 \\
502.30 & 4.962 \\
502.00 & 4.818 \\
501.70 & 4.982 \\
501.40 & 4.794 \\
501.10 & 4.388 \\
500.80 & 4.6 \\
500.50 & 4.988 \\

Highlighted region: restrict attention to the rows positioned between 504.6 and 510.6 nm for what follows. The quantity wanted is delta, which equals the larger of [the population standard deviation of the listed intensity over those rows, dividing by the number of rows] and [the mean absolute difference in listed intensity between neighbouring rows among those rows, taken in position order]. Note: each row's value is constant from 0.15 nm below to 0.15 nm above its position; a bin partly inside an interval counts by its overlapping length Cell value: 0.283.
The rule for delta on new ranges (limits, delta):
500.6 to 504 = 0.229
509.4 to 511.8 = 0.262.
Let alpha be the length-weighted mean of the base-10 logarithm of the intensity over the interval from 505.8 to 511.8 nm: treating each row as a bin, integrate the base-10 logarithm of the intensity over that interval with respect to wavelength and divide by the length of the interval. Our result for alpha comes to 0.715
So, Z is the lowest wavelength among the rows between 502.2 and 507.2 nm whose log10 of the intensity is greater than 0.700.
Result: 502.60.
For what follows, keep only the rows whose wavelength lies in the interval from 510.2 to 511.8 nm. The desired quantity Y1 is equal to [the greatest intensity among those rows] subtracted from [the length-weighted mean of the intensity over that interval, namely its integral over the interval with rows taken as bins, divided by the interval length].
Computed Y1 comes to -0.27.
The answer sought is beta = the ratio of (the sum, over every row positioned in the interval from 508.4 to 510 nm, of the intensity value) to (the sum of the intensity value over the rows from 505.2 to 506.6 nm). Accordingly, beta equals 0.91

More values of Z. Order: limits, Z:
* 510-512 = 510.10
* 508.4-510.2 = 509.50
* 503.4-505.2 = 503.50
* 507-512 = 507.10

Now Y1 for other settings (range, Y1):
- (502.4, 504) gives -0.15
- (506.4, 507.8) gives -0.34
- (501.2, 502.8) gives -0.21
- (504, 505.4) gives -0.10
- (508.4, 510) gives -0.41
